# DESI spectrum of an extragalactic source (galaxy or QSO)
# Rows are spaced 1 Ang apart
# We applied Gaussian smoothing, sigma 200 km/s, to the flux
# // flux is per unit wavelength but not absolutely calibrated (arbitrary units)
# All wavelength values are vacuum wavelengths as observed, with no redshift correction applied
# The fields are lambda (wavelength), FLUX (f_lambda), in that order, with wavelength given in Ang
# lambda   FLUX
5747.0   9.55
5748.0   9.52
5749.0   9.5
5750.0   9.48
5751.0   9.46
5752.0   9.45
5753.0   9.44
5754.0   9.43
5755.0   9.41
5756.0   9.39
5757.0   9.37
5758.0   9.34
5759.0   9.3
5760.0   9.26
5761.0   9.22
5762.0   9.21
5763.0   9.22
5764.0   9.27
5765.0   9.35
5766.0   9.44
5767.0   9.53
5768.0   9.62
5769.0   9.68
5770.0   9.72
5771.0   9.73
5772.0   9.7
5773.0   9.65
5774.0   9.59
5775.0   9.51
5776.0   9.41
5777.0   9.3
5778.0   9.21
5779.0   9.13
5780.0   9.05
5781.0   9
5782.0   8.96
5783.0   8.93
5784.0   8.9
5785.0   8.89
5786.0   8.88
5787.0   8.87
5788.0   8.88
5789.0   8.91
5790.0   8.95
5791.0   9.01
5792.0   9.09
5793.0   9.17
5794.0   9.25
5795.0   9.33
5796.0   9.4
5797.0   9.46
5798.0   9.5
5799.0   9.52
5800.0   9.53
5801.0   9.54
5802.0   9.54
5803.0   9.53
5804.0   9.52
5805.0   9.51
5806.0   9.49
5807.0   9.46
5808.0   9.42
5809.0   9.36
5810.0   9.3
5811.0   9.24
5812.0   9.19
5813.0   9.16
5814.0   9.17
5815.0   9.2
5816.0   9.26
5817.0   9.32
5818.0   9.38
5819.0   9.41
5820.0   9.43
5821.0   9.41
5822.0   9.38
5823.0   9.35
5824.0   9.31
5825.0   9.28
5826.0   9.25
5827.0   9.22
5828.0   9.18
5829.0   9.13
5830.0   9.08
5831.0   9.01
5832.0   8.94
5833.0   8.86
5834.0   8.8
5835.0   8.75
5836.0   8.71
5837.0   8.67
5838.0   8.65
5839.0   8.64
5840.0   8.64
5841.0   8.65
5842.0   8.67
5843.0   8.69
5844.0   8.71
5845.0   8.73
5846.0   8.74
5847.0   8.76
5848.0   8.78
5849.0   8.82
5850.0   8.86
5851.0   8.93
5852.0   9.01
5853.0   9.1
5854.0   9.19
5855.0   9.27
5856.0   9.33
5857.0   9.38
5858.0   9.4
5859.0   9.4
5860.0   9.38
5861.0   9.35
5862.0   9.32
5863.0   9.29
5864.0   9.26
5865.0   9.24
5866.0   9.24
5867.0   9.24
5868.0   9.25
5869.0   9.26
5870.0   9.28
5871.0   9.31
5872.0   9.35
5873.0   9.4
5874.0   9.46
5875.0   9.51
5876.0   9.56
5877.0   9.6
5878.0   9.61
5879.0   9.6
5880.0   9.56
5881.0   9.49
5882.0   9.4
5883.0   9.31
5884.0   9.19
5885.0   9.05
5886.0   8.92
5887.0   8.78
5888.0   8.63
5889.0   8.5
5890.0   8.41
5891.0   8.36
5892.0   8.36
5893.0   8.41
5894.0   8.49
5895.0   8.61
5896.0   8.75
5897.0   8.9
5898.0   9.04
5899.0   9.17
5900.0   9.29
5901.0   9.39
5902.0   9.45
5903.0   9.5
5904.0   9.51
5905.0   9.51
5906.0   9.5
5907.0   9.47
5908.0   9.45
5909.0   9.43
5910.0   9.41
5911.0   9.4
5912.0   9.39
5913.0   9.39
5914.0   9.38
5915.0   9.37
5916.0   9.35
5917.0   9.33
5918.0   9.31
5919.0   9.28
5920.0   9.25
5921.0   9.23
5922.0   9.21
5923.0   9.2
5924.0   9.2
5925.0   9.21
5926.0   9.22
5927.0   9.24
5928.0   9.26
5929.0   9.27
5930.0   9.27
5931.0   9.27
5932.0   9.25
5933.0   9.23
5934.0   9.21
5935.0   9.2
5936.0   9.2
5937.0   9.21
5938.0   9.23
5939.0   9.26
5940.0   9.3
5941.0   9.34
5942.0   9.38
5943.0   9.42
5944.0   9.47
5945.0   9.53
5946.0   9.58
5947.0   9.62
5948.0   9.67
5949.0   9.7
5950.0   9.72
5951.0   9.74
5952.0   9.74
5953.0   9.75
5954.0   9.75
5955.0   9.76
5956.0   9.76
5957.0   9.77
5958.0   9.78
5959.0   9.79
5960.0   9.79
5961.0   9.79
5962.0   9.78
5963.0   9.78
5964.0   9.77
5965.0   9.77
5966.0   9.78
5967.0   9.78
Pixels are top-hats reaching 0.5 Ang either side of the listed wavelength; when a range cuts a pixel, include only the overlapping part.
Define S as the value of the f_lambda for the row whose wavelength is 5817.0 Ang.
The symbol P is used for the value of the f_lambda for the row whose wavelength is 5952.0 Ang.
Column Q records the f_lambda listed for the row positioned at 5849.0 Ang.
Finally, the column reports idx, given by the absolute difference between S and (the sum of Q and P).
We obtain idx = 9.24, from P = 9.74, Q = 8.82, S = 9.32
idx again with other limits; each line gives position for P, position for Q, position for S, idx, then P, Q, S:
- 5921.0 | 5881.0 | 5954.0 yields 8.97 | 9.23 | 9.49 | 9.75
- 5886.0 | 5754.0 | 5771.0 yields 8.62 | 8.92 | 9.43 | 9.73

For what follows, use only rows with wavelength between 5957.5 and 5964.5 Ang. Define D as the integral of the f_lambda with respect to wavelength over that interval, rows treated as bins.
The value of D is 68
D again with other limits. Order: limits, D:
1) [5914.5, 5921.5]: 65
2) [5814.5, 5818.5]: 37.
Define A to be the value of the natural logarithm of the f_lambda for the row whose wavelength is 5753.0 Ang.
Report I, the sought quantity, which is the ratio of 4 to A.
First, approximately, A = 2.24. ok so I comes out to 1.78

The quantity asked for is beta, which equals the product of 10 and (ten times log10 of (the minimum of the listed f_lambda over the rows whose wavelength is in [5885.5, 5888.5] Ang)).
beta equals 93.6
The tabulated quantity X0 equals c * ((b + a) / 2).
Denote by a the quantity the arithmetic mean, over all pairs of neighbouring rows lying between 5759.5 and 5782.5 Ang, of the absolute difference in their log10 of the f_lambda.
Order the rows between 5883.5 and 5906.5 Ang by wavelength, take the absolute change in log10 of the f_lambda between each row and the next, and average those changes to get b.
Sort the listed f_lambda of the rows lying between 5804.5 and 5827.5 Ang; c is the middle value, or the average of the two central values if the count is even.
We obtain 0.034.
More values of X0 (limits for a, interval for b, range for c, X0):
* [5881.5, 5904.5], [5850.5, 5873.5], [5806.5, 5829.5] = 0.030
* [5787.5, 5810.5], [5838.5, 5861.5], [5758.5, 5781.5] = 0.017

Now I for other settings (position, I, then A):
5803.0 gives 1.77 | 2.25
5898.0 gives 1.82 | 2.20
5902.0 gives 1.78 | 2.25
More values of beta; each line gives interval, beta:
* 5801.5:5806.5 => 97.7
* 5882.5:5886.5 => 95.0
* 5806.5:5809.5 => 97.1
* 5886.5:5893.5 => 92.2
